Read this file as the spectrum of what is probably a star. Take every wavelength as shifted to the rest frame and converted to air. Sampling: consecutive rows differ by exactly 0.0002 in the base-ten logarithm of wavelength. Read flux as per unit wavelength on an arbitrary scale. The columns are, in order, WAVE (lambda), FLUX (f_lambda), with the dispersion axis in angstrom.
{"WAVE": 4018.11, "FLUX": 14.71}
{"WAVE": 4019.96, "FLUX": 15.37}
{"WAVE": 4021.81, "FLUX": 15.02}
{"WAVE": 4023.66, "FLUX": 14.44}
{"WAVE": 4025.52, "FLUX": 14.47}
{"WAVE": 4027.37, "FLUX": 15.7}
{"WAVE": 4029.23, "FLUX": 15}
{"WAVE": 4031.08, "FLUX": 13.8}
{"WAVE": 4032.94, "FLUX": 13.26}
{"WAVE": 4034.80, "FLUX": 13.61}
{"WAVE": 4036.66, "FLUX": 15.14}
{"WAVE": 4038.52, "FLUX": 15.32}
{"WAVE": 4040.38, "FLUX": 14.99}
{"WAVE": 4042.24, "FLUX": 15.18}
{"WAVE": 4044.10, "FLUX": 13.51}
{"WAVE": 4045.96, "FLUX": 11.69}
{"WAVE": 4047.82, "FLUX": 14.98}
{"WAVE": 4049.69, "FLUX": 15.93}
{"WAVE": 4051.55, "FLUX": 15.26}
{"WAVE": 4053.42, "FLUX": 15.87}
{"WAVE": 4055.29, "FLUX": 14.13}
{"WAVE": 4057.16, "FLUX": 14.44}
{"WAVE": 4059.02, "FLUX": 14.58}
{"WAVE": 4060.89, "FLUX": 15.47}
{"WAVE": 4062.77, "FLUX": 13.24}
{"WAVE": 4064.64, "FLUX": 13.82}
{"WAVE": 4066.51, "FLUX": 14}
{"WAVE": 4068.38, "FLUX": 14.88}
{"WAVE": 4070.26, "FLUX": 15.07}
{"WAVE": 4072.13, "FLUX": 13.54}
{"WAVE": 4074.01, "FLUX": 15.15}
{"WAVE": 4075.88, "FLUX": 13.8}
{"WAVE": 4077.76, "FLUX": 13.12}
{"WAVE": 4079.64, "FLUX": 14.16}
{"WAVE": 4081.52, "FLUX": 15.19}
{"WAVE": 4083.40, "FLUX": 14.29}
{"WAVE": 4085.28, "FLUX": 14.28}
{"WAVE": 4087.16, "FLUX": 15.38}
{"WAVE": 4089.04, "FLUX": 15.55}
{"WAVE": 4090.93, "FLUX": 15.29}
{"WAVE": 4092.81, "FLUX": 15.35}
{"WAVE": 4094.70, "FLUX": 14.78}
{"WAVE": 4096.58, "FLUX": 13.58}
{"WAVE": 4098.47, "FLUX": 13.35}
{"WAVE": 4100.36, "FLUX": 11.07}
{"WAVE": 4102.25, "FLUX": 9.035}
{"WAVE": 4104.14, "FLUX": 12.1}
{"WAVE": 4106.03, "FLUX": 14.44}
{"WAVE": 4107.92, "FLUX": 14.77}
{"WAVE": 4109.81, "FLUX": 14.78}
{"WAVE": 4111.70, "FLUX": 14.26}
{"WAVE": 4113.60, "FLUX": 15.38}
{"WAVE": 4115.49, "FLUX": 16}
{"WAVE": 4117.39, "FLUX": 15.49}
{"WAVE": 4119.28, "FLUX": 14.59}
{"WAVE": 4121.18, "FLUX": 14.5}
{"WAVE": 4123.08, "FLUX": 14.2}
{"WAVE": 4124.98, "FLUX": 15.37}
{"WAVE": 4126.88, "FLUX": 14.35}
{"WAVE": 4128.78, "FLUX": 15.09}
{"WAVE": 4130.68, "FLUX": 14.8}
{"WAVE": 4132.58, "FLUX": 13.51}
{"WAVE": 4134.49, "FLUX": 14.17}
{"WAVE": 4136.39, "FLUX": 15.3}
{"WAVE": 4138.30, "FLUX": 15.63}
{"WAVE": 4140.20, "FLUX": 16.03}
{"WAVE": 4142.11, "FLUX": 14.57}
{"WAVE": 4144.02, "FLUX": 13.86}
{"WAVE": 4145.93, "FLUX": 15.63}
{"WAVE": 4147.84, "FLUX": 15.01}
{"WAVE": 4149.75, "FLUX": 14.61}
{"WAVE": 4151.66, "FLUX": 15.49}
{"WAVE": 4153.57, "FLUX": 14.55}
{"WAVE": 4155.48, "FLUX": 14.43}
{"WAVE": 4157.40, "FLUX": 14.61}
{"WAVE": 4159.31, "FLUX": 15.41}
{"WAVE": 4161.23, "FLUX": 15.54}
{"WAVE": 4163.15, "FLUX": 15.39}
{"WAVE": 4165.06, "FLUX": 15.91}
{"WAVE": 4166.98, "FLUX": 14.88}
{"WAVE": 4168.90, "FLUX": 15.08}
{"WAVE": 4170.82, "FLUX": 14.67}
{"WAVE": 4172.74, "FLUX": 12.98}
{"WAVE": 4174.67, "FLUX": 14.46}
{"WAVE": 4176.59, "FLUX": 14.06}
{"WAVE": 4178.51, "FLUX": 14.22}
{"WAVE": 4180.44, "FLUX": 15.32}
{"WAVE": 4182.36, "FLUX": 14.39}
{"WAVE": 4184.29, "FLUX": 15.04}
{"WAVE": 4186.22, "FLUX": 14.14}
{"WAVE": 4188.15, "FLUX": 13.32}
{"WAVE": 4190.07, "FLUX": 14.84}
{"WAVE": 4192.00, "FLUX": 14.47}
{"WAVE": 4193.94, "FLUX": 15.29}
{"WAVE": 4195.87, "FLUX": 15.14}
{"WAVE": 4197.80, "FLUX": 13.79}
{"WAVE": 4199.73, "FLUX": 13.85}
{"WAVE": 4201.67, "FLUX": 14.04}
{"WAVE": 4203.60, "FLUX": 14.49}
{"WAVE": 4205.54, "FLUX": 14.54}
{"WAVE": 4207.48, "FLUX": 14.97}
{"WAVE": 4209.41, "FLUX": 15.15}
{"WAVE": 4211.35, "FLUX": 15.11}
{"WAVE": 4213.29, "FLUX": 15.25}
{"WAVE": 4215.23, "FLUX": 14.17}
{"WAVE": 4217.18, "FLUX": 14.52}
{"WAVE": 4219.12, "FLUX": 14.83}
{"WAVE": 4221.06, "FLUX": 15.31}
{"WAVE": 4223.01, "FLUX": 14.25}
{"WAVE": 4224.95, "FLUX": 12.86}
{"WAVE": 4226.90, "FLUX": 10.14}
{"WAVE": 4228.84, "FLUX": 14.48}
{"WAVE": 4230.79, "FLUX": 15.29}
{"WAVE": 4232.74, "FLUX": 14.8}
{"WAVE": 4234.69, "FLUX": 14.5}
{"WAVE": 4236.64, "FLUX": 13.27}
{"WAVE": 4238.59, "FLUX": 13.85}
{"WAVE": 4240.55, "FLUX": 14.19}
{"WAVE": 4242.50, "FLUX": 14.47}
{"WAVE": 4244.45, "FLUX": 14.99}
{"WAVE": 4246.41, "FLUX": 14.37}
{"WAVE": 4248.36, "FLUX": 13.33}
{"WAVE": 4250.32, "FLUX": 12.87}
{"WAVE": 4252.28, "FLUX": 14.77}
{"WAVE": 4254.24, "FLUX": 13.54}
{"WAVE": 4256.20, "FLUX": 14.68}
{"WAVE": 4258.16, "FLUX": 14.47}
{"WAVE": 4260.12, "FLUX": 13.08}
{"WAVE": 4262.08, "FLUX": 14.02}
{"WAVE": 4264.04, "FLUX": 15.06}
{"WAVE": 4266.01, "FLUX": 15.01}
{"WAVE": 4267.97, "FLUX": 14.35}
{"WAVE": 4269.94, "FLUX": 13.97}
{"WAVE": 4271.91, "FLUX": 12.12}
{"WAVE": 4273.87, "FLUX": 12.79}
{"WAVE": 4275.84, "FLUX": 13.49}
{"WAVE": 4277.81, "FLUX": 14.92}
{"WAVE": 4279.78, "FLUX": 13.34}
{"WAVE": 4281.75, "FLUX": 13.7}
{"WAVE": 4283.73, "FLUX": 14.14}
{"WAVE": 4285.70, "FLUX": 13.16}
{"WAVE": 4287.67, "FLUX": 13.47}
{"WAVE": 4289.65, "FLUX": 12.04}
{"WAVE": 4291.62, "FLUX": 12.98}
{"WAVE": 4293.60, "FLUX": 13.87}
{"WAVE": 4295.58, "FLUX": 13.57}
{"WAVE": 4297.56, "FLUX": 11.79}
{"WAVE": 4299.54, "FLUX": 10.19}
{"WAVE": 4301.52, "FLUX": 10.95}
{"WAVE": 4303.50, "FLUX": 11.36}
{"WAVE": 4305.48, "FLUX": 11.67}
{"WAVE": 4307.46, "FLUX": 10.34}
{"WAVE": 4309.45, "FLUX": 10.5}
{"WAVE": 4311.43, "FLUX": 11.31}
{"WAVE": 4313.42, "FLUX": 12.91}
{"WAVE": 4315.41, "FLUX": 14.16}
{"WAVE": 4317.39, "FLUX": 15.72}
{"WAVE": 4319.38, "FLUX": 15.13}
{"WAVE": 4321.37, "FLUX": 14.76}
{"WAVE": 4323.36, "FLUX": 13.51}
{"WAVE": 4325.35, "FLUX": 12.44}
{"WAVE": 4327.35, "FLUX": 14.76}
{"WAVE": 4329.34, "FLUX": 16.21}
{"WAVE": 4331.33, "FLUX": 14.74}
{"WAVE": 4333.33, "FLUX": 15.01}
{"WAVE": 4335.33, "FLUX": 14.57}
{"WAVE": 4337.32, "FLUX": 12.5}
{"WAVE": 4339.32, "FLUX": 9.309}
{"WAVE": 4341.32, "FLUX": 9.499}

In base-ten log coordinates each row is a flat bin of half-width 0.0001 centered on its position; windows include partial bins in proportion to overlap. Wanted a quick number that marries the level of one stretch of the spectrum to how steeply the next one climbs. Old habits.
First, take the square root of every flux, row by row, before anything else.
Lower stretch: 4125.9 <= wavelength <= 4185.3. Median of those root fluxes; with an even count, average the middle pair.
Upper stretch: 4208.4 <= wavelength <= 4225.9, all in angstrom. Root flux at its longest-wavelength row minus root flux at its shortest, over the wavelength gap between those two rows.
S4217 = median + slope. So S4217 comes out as 3.83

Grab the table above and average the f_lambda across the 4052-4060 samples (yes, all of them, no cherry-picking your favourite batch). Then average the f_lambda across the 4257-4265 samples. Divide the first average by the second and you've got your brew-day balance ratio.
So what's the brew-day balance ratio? 1.04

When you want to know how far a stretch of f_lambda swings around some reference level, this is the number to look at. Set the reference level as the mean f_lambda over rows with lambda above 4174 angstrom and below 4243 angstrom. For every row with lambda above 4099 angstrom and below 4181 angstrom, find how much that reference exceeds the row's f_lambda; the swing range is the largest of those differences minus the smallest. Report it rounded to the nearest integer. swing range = 7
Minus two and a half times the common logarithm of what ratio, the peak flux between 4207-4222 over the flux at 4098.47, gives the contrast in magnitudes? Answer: -0.15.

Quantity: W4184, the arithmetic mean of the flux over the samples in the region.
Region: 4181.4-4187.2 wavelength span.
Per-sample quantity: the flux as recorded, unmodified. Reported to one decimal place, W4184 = 14.5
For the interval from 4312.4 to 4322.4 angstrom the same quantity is 14.5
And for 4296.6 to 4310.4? 11.0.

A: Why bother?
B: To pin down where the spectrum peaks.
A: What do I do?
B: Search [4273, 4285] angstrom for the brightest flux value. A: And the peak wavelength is 4277.81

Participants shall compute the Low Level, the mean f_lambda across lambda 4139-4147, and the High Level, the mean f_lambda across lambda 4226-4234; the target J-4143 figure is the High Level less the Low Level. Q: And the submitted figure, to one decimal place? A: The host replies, -1.3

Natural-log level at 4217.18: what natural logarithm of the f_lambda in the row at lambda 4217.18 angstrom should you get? 2.68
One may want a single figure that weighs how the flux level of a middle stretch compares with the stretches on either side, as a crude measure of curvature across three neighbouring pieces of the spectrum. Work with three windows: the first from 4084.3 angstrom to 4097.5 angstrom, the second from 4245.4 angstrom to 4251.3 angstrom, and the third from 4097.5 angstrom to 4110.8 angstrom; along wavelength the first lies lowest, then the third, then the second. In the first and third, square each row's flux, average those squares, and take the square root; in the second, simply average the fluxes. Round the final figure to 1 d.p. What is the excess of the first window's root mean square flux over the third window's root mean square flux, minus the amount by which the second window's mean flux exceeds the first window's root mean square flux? 3.3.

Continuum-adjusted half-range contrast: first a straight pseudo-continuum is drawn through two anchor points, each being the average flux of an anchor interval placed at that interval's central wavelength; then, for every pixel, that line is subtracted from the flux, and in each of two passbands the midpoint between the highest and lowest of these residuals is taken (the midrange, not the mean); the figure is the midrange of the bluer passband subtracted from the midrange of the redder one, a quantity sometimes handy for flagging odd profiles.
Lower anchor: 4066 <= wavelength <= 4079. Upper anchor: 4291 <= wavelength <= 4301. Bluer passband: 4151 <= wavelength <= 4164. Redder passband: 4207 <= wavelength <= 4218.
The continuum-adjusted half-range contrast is 0.2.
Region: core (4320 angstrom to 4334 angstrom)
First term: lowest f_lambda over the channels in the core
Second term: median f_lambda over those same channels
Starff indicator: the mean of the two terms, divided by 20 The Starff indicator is 0.680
